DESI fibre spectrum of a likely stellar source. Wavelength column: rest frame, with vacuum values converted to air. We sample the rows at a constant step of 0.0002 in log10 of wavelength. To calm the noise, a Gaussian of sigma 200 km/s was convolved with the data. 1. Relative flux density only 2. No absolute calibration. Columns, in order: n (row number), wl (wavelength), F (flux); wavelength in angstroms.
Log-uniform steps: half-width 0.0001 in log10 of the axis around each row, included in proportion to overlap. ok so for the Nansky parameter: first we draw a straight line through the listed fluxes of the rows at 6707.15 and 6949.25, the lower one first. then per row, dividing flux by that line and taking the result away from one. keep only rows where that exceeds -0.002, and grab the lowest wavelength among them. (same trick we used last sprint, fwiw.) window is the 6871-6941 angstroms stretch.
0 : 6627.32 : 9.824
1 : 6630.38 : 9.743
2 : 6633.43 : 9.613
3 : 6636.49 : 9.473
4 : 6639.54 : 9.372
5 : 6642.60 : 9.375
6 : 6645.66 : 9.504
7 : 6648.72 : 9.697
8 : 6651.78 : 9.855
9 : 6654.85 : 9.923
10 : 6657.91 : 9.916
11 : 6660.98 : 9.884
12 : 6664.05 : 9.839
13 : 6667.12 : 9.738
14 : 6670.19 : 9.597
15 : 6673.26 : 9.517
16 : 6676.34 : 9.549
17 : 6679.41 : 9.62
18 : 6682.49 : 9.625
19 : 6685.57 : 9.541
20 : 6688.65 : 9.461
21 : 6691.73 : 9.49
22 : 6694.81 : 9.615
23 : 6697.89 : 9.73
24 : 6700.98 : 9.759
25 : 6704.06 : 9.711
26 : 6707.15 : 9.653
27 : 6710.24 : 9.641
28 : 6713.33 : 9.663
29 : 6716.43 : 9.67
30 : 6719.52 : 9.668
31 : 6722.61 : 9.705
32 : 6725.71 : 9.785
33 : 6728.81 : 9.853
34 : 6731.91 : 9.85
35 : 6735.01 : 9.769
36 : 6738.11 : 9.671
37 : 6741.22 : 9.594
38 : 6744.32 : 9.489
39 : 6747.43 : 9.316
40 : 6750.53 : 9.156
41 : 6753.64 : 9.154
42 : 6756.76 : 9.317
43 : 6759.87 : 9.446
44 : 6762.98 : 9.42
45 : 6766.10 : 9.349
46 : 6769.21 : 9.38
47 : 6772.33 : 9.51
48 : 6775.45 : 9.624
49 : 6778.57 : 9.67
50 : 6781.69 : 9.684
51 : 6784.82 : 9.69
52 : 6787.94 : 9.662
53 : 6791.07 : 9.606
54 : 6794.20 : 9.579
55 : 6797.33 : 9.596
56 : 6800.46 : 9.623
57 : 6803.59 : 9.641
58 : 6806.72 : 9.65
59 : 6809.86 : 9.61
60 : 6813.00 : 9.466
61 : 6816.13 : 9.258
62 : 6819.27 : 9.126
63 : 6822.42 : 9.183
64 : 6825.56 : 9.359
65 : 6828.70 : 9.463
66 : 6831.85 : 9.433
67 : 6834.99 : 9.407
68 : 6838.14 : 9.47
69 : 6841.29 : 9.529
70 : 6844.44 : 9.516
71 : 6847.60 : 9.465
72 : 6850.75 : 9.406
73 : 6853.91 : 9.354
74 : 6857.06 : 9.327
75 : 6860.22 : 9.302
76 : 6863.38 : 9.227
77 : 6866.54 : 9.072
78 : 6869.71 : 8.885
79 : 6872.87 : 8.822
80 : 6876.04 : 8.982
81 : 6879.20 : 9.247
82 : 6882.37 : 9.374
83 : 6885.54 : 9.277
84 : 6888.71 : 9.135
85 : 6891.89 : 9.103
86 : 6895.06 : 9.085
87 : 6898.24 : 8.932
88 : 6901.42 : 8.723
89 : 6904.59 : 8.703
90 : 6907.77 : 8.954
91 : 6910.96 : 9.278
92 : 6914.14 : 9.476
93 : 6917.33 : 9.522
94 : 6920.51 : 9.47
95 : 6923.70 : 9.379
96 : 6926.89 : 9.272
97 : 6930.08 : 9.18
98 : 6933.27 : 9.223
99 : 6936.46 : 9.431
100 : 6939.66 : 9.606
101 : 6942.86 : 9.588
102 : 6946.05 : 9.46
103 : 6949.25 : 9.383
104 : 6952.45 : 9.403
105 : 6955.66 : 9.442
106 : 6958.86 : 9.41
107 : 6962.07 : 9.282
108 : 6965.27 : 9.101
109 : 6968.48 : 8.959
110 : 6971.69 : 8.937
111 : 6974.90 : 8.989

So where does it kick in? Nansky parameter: 6872.87 angstroms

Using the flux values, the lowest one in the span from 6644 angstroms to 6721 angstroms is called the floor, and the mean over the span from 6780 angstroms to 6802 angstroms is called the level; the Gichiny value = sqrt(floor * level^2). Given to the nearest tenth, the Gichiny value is 29.6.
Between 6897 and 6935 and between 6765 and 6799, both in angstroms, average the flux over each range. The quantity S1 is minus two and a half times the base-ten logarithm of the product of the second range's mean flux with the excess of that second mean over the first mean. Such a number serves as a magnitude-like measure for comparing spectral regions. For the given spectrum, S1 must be -1.5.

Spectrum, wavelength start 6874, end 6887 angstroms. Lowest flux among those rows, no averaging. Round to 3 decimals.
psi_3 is 8.982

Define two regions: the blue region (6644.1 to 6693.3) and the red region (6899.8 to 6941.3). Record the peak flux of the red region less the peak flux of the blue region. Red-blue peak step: -0.32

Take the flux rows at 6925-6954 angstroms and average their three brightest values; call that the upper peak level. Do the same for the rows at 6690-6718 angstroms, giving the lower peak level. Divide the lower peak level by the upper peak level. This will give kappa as 1.02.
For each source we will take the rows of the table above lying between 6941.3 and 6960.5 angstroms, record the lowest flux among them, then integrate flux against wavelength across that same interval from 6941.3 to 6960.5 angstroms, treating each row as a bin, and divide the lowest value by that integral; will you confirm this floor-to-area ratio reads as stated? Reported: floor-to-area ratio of 0.0517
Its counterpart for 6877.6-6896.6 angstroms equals 0.0519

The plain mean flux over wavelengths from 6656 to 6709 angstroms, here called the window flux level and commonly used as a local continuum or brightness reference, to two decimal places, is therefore 9.66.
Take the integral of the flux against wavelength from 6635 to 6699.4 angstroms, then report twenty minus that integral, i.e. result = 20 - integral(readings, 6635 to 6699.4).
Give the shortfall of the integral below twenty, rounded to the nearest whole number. -601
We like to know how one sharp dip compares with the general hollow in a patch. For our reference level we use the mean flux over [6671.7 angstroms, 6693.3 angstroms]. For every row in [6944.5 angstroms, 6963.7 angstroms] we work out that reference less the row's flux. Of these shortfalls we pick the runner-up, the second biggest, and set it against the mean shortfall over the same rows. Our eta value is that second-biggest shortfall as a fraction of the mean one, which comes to 1.1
